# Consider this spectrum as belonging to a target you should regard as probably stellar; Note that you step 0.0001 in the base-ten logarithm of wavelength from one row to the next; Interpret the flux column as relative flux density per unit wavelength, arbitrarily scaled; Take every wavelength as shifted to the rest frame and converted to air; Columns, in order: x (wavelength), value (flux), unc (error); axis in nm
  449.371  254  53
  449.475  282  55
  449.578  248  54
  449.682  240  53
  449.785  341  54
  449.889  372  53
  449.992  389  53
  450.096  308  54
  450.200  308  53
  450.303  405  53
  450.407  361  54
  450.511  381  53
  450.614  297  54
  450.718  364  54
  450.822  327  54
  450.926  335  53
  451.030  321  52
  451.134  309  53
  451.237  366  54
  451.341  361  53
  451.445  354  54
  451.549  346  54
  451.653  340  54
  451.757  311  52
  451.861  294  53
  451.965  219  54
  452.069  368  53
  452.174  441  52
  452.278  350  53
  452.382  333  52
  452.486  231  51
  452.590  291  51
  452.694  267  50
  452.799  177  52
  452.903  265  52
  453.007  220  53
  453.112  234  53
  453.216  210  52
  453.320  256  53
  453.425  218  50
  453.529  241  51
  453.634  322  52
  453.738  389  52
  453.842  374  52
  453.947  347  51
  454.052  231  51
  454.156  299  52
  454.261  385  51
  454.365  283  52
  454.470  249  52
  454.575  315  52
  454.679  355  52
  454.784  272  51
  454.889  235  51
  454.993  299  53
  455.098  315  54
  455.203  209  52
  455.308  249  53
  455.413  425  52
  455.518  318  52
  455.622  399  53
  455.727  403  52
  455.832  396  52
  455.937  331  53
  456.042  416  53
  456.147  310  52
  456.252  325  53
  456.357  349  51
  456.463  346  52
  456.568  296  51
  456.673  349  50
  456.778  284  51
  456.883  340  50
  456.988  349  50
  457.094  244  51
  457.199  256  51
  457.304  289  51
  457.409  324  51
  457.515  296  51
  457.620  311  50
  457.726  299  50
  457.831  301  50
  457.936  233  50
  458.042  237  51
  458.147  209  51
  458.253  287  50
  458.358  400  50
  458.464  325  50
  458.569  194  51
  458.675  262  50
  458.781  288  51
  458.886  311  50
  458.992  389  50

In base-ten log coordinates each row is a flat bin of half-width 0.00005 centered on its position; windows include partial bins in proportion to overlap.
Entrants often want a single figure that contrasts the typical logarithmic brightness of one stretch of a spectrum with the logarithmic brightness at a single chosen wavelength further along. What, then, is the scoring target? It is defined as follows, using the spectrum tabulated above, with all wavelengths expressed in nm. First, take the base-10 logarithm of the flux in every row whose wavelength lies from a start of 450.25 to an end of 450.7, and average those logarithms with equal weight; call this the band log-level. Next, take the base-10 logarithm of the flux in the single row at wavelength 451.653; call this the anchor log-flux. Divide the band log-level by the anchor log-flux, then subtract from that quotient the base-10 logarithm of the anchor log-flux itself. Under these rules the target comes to 0.61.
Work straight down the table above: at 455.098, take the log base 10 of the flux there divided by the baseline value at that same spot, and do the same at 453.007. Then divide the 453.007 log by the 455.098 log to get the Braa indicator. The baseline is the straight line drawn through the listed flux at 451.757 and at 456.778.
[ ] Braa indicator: -4.5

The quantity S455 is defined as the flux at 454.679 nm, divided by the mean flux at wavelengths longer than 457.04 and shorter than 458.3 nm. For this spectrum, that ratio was 1.3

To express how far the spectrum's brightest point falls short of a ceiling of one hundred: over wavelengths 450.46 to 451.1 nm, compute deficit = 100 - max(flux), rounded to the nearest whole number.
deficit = -281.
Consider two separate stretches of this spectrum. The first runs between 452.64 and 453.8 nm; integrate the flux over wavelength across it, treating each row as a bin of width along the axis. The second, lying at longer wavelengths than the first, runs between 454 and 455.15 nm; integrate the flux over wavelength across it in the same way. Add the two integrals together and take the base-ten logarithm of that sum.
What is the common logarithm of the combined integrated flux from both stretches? 2.80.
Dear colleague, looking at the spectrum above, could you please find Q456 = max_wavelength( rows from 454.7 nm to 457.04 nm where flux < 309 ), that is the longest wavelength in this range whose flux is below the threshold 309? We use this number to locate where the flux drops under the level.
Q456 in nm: 456.778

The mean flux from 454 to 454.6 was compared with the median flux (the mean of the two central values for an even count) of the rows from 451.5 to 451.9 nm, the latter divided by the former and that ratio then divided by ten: 0.111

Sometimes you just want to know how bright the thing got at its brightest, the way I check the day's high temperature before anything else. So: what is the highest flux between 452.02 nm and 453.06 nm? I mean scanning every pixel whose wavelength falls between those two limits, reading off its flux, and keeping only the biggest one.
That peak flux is 441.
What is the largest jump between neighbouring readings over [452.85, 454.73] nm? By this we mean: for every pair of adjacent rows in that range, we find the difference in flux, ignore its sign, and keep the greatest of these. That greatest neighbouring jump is 116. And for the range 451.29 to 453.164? 149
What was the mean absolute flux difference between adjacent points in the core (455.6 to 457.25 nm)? 44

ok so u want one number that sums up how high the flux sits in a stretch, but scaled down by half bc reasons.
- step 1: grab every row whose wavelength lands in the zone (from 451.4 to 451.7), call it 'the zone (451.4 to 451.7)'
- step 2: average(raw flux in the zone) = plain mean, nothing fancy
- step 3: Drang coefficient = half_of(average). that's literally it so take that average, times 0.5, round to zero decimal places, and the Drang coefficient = 173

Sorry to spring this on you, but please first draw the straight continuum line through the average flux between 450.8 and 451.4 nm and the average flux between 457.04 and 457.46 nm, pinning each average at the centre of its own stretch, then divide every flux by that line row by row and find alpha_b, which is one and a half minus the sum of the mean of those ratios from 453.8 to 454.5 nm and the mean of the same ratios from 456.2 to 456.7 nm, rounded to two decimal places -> -0.67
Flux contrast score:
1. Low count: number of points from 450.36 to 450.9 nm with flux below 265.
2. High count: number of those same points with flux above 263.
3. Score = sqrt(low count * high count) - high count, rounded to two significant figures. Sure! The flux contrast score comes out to -5.0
